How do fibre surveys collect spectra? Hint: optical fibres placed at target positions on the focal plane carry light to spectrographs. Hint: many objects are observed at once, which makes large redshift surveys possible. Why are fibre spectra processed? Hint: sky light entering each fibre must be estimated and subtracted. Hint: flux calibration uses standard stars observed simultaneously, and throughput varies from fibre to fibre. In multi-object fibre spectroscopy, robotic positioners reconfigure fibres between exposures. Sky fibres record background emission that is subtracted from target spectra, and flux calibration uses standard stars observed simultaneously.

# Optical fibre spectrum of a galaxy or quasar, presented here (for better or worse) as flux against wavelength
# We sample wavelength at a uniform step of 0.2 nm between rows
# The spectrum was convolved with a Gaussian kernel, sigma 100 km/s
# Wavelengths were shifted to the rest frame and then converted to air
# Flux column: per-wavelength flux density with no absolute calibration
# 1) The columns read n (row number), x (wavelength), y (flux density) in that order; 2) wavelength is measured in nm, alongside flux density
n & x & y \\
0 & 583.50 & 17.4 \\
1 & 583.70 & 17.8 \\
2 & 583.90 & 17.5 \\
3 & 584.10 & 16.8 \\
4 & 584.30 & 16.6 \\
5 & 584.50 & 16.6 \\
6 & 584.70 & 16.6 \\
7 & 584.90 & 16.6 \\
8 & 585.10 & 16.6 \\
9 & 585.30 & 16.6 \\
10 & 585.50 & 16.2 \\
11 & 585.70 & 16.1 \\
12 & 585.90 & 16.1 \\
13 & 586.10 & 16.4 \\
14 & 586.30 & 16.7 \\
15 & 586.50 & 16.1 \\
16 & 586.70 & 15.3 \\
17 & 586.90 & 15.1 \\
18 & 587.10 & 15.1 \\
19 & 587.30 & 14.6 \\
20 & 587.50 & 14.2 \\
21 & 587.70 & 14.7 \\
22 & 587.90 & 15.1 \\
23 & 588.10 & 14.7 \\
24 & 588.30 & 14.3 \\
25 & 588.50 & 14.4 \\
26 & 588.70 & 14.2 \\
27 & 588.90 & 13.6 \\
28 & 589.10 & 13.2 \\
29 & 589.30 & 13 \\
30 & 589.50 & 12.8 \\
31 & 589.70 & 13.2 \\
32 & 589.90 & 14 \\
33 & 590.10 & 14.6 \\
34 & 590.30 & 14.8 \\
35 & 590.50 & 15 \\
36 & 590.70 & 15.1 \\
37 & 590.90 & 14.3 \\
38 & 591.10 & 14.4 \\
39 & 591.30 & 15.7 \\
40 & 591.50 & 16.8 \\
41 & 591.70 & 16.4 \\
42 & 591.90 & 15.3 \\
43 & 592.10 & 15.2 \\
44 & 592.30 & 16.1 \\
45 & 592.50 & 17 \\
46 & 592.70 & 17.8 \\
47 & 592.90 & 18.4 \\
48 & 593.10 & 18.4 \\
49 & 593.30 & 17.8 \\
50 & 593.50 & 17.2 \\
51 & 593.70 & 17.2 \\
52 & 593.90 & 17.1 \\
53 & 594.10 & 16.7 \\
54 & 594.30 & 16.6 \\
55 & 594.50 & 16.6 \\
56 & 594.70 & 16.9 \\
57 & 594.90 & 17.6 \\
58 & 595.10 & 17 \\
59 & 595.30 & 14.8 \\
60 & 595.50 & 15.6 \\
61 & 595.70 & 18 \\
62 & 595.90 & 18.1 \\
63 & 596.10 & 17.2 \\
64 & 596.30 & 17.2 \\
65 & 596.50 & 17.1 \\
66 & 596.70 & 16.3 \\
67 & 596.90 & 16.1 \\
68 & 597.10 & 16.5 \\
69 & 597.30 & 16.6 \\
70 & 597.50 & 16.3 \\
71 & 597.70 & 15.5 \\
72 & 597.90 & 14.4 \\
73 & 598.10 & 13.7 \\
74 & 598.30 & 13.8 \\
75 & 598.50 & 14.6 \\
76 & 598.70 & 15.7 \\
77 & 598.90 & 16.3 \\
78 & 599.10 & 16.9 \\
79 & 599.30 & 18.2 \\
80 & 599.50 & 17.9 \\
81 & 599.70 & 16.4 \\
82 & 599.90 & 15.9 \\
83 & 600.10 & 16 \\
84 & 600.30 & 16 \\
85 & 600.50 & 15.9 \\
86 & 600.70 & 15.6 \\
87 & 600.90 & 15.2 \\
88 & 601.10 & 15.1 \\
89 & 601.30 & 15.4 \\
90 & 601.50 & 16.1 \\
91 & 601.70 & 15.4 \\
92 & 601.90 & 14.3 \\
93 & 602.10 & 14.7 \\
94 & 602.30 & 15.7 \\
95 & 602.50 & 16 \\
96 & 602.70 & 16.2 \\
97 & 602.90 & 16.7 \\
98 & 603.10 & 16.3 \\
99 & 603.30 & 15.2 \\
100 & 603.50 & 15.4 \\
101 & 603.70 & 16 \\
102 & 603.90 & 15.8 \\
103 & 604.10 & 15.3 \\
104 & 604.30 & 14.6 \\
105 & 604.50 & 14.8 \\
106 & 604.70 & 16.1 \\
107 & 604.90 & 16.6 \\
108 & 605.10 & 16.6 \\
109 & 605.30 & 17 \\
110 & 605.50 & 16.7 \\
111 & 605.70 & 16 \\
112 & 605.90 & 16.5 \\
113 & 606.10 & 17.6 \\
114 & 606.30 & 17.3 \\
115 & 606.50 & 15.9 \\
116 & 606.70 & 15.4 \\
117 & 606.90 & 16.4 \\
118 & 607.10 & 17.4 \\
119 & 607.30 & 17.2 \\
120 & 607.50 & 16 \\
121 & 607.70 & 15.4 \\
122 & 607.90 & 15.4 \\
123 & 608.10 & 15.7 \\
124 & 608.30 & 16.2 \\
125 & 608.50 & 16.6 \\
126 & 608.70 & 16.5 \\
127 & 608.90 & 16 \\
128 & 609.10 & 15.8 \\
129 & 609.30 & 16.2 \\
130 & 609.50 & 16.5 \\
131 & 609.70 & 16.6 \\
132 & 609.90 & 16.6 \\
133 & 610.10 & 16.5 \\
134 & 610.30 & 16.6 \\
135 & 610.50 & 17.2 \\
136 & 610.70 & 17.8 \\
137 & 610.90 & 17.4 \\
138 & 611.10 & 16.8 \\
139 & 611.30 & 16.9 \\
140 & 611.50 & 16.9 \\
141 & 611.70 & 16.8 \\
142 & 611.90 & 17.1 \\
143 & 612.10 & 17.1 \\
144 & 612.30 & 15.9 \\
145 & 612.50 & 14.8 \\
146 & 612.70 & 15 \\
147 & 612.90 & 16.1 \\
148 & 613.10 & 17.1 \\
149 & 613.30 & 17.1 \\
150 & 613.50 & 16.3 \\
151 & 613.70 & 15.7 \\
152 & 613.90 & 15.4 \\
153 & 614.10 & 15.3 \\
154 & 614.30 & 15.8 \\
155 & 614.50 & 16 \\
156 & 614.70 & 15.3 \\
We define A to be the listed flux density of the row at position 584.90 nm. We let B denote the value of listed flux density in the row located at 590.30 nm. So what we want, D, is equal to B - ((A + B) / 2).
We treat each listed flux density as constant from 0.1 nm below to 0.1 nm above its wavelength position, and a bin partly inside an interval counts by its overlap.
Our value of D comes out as -0.9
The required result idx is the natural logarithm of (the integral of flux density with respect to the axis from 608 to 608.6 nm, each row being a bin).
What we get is 2.27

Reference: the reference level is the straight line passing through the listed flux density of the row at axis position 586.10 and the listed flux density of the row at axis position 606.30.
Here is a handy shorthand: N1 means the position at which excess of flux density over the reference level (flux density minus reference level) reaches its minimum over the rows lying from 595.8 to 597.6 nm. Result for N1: 596.90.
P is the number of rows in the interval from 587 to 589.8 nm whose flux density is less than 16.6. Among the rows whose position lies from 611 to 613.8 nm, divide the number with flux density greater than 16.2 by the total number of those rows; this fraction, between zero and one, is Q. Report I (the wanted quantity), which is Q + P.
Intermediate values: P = 14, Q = 0.64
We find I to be 15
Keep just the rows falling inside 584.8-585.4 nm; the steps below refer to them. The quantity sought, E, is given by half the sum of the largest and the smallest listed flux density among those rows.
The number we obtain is 16.6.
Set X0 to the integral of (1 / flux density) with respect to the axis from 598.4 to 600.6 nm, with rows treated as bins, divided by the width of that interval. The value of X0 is 0.0614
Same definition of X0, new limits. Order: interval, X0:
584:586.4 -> 0.0606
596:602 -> 0.0631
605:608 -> 0.0609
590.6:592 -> 0.0650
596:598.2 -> 0.0625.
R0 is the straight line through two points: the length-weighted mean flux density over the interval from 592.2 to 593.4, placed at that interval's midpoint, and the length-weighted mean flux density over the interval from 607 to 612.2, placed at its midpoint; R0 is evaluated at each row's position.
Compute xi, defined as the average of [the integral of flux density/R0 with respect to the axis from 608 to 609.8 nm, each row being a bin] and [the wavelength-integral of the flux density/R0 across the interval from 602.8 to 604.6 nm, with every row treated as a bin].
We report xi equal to 1.71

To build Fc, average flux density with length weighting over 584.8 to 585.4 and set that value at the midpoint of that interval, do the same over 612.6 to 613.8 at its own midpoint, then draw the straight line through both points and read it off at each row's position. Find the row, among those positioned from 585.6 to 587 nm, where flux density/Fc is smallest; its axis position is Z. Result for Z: 586.90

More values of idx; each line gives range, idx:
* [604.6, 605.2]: 2.29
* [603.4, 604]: 2.24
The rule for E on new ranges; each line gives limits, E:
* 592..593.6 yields 16.8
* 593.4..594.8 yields 16.9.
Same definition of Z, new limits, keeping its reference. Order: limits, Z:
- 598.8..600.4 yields 599.90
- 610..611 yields 610.10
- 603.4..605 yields 604.30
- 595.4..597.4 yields 595.50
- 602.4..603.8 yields 603.30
